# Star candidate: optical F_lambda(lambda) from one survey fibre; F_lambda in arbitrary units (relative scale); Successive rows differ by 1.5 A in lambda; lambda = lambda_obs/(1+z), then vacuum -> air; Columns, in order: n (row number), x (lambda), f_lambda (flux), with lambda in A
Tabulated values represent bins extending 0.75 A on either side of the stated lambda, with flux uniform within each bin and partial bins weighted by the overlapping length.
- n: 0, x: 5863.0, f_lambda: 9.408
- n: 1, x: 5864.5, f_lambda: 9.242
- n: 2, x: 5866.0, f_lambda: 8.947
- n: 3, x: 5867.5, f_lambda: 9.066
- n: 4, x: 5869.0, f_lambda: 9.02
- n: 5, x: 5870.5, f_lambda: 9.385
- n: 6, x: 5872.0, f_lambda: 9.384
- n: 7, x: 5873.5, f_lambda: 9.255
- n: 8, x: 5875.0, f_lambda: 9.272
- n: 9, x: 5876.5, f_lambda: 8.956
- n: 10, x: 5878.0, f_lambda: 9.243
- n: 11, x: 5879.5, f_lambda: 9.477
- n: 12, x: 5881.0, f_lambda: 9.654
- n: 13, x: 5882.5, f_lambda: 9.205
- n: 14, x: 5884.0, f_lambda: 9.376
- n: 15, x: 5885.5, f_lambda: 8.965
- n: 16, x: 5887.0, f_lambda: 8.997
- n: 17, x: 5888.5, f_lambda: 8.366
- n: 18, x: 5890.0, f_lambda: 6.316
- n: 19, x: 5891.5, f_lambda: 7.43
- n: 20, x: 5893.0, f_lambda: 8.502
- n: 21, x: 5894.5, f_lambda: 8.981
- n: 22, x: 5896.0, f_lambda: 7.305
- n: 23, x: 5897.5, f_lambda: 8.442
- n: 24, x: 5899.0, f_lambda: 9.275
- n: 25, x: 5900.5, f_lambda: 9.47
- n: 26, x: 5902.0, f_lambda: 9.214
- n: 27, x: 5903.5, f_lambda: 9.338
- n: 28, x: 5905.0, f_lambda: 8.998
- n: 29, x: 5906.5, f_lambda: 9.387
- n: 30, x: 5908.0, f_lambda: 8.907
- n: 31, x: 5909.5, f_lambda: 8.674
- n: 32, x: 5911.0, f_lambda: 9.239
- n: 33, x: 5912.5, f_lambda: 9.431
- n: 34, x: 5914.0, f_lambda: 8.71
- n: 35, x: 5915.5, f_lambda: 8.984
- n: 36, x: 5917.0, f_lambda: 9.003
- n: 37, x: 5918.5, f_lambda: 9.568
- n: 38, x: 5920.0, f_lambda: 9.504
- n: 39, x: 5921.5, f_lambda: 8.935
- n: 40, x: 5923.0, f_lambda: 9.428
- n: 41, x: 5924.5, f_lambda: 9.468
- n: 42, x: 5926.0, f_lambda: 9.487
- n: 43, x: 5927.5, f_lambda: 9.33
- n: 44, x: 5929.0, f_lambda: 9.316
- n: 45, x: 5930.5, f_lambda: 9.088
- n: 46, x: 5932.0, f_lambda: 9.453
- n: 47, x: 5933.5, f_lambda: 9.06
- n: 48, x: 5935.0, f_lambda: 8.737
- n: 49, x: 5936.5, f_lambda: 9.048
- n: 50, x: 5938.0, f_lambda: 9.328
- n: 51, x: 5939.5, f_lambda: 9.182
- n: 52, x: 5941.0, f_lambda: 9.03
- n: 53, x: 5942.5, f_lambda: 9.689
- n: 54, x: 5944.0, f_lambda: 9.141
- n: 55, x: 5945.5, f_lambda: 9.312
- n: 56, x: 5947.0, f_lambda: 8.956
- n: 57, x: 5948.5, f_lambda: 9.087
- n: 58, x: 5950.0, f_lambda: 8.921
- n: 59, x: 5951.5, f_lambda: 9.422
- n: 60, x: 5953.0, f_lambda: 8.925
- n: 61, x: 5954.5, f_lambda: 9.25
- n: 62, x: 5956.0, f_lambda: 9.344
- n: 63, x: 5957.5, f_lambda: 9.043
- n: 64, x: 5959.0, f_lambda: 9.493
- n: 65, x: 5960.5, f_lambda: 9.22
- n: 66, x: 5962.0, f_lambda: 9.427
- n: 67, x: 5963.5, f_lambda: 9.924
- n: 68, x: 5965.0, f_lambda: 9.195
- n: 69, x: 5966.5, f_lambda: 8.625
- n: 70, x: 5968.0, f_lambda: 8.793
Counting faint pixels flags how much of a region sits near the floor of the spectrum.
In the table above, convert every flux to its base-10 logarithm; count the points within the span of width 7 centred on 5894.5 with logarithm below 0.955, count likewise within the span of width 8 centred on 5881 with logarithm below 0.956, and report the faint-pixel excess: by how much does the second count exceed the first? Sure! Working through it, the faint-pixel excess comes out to -5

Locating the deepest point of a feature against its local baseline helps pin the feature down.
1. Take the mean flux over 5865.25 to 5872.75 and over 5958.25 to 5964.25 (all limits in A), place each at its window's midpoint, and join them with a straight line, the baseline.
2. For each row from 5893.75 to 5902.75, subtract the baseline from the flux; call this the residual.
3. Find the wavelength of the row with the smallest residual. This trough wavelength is 5896.0 A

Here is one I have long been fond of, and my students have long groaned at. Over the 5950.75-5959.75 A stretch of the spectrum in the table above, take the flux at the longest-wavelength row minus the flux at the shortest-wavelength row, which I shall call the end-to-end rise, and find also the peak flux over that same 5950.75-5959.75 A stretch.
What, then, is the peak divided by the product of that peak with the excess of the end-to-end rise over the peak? -0.106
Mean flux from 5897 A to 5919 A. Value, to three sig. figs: 9.11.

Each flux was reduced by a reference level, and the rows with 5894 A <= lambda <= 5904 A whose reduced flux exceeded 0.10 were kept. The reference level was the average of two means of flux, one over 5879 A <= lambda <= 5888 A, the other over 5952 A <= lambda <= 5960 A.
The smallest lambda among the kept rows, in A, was 5900.5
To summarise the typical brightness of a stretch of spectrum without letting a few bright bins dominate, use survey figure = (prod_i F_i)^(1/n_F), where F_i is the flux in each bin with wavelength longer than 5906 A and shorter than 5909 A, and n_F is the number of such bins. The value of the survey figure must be 9.14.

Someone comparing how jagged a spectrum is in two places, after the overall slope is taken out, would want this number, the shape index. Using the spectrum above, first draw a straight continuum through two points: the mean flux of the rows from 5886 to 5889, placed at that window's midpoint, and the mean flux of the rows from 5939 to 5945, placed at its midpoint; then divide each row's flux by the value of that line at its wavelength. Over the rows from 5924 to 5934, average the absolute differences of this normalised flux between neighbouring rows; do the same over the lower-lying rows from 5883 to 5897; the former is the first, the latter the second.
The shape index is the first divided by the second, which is 0.2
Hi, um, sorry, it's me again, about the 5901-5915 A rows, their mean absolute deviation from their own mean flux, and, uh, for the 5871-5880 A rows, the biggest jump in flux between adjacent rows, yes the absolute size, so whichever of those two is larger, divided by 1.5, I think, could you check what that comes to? 0.21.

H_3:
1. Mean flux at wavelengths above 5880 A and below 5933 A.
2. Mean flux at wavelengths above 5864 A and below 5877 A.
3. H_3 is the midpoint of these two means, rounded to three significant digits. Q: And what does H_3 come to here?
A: 9.07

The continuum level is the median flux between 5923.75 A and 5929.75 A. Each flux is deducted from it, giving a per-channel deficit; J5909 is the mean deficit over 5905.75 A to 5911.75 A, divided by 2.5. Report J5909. 0.14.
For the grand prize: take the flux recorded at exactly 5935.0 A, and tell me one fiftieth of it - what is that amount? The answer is 0.175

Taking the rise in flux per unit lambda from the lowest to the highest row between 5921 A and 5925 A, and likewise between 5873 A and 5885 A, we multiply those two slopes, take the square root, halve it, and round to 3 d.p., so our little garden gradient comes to 0.023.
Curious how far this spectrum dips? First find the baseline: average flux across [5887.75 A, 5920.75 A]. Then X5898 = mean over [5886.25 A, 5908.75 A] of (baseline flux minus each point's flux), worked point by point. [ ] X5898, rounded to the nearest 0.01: 0.18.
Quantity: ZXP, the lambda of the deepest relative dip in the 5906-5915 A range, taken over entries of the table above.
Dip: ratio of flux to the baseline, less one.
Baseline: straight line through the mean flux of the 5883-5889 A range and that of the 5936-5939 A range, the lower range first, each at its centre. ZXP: 5909.5 A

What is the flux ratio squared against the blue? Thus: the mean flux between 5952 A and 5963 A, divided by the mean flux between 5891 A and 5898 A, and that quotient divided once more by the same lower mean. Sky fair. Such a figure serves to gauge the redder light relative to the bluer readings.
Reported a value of 0.140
